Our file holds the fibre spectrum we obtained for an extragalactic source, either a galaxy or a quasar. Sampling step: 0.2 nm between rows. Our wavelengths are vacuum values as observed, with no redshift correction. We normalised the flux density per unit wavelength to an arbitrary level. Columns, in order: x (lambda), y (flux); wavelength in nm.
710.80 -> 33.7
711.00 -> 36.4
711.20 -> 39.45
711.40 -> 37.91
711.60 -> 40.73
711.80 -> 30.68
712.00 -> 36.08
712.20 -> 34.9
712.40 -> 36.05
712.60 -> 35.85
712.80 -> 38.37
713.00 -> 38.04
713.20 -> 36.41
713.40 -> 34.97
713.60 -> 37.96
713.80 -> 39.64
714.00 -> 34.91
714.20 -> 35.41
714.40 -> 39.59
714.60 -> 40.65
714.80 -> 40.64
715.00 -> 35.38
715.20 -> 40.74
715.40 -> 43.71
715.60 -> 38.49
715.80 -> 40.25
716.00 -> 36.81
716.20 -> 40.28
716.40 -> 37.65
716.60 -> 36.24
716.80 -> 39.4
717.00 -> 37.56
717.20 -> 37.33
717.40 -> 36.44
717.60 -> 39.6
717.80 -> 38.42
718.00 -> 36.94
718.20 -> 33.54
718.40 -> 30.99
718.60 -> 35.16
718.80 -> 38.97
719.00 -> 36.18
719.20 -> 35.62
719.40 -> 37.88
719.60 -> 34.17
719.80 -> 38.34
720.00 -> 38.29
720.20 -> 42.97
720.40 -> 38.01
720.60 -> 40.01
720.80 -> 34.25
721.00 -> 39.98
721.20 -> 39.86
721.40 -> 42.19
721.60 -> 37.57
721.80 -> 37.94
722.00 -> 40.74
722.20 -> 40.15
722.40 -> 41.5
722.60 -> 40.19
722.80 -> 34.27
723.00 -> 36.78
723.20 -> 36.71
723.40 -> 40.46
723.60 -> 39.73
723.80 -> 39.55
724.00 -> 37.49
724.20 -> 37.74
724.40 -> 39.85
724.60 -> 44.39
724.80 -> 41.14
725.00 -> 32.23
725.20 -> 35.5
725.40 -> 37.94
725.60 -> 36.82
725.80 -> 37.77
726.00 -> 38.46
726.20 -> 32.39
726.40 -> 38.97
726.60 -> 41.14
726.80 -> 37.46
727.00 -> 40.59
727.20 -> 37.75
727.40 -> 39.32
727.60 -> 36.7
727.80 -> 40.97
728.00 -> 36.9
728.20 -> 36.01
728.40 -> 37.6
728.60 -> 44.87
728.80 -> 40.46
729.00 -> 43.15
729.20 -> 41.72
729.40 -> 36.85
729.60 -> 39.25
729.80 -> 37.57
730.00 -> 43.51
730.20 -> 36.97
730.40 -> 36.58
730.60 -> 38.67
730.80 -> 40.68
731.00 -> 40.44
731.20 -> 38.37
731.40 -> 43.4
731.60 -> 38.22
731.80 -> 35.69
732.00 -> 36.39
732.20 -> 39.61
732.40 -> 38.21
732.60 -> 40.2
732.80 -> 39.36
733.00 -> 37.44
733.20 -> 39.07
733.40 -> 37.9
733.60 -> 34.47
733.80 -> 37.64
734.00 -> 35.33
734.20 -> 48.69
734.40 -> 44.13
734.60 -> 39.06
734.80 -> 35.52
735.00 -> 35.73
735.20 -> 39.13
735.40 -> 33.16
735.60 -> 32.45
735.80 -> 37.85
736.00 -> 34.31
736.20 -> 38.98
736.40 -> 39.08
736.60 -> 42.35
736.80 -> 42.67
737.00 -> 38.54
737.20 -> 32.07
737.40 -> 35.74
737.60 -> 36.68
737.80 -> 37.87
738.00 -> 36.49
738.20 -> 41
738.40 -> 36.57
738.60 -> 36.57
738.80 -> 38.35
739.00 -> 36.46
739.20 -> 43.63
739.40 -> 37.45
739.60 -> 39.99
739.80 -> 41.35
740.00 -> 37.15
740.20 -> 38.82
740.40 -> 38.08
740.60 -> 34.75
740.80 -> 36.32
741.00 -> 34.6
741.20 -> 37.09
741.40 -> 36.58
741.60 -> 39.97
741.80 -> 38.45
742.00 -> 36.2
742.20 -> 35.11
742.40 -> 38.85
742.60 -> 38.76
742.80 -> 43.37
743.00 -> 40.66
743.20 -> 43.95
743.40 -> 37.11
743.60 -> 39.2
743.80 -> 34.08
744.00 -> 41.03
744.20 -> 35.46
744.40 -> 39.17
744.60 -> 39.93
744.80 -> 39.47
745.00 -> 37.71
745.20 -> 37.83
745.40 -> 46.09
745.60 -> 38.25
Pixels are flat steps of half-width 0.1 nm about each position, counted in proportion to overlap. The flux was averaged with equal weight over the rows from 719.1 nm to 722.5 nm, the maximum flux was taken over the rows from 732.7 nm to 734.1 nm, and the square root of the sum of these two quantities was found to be 8.84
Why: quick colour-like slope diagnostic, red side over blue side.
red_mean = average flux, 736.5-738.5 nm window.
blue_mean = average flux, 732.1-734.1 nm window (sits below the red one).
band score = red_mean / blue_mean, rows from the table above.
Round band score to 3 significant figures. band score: 1.00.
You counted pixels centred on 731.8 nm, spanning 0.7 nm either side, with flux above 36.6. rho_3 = 5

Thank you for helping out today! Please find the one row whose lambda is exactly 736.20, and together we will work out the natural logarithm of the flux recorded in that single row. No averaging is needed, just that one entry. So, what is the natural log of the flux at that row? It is 3.66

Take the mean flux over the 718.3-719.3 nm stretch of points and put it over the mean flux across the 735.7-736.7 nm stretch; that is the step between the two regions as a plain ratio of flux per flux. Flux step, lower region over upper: 0.92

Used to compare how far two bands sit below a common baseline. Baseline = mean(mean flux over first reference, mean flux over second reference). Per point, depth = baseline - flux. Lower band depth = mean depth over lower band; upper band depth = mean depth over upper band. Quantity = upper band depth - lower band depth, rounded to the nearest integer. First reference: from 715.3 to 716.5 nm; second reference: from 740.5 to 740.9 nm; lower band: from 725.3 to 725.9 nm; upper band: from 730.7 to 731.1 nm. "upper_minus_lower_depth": -3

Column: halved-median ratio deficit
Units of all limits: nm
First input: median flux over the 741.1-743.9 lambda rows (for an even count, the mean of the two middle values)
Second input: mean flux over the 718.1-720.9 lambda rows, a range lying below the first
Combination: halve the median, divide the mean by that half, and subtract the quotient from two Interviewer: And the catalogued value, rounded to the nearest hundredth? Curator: 0.10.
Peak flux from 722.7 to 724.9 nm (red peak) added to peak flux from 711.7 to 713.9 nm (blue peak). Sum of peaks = 84.0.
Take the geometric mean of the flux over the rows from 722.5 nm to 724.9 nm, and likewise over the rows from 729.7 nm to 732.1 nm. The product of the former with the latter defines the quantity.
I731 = 1511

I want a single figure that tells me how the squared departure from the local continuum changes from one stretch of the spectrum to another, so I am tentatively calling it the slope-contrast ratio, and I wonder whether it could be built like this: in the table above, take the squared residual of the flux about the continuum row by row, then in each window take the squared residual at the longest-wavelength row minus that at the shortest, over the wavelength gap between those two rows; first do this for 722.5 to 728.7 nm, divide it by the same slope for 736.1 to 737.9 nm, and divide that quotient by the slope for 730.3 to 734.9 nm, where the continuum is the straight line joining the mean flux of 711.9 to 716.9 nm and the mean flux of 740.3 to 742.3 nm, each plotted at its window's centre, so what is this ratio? -10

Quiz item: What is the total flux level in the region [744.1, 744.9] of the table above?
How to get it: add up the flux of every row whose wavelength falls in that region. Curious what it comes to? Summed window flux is 154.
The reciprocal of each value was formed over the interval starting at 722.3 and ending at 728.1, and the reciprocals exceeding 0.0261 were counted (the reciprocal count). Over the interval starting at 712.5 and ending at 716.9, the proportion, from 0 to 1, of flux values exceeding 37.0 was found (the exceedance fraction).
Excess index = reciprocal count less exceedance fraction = 14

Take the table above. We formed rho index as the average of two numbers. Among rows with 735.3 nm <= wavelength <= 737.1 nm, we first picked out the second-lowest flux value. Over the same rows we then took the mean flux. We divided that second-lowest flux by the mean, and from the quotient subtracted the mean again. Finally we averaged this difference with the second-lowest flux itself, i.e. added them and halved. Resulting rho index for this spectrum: -1.8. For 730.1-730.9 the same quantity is -0.1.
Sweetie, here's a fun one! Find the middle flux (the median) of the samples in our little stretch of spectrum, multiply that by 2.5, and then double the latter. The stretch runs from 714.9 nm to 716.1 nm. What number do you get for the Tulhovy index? 197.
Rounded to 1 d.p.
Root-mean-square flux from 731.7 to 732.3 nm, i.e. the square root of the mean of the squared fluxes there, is 37.3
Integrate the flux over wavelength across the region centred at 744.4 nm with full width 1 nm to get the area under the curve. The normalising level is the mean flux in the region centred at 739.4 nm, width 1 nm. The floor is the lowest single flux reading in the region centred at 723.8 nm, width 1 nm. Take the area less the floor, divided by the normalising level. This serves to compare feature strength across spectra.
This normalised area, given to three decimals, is 0.038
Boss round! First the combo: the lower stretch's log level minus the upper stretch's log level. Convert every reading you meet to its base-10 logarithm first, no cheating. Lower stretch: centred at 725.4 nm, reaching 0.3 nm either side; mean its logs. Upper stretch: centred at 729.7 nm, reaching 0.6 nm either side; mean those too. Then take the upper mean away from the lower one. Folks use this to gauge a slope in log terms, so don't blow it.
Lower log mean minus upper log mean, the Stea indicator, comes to -0.03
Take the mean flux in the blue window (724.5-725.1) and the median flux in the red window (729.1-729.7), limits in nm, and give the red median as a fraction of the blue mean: 1.00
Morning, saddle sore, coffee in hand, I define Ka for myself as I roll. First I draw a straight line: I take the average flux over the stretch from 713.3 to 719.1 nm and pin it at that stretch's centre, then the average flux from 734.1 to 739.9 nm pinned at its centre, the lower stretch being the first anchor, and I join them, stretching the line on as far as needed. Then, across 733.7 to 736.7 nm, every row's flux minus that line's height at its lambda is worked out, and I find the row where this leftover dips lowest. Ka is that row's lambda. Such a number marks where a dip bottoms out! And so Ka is 735.60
